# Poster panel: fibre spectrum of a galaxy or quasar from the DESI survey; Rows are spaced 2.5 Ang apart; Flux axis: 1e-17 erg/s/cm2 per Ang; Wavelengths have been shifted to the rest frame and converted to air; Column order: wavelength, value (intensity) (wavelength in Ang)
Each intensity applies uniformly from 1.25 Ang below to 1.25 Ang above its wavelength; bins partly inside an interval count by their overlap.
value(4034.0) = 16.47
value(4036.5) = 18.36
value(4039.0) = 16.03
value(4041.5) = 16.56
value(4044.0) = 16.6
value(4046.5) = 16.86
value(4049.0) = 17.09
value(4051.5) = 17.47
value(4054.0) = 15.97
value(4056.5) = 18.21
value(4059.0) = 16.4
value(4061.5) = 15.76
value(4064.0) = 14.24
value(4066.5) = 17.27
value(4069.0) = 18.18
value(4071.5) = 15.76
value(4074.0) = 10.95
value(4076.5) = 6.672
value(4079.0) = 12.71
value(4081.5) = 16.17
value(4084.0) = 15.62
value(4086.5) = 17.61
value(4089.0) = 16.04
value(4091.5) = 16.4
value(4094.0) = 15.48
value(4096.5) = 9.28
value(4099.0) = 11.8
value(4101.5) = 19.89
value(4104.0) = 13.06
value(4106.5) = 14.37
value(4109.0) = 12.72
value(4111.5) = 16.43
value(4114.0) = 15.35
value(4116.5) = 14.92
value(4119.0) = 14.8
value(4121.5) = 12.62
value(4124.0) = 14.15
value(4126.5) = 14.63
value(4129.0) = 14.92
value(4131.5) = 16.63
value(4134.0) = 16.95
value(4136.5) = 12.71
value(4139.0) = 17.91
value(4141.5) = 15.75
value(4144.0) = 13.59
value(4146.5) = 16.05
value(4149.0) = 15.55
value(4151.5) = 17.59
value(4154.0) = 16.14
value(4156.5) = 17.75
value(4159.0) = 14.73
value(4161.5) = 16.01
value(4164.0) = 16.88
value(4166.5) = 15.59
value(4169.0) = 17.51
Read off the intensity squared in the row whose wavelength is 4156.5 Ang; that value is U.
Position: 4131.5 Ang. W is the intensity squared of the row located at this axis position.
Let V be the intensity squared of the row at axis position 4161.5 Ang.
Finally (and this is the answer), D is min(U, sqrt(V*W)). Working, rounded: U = 315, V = 256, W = 277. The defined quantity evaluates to 266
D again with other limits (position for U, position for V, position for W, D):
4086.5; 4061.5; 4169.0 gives 276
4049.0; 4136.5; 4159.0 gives 187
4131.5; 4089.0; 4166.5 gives 250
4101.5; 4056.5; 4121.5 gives 230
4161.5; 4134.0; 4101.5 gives 256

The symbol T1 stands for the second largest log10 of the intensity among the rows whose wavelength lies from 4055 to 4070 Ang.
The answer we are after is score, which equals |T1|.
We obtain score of 1.260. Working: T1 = 1.26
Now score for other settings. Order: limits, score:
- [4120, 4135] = 1.221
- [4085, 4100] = 1.215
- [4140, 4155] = 1.208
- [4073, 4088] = 1.209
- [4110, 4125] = 1.186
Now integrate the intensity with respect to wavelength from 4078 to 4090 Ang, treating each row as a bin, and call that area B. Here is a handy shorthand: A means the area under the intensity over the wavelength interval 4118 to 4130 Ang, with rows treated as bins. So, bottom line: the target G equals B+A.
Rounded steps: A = 170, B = 188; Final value 359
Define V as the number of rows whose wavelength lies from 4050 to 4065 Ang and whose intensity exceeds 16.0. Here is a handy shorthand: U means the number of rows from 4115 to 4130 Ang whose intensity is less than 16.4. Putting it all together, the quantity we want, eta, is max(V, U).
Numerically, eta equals 6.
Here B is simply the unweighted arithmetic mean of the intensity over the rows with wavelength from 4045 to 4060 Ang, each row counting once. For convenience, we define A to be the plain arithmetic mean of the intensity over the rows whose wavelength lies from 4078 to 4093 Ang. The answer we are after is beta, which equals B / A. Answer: 1.08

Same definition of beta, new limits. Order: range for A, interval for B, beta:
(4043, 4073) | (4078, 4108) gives 0.89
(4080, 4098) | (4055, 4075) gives 1.04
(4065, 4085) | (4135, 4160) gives 1.11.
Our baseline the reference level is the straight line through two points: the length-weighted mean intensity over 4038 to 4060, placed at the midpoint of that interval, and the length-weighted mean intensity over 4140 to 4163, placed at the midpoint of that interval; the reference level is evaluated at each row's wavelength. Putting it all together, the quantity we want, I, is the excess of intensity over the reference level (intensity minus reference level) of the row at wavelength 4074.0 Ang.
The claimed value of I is -6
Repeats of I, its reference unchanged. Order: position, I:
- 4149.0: 0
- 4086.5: 1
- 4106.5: -2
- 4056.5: 1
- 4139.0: 2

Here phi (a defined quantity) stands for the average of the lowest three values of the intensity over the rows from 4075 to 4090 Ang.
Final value 11.7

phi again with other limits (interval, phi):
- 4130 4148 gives 14.0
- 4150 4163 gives 15.6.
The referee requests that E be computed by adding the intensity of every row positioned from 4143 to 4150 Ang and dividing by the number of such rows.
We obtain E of 15.1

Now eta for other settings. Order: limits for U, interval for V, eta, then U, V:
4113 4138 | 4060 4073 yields 8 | 8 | 2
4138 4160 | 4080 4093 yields 6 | 6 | 4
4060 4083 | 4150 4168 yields 7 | 7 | 5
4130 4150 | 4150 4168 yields 5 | 5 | 5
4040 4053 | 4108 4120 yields 1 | 0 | 1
